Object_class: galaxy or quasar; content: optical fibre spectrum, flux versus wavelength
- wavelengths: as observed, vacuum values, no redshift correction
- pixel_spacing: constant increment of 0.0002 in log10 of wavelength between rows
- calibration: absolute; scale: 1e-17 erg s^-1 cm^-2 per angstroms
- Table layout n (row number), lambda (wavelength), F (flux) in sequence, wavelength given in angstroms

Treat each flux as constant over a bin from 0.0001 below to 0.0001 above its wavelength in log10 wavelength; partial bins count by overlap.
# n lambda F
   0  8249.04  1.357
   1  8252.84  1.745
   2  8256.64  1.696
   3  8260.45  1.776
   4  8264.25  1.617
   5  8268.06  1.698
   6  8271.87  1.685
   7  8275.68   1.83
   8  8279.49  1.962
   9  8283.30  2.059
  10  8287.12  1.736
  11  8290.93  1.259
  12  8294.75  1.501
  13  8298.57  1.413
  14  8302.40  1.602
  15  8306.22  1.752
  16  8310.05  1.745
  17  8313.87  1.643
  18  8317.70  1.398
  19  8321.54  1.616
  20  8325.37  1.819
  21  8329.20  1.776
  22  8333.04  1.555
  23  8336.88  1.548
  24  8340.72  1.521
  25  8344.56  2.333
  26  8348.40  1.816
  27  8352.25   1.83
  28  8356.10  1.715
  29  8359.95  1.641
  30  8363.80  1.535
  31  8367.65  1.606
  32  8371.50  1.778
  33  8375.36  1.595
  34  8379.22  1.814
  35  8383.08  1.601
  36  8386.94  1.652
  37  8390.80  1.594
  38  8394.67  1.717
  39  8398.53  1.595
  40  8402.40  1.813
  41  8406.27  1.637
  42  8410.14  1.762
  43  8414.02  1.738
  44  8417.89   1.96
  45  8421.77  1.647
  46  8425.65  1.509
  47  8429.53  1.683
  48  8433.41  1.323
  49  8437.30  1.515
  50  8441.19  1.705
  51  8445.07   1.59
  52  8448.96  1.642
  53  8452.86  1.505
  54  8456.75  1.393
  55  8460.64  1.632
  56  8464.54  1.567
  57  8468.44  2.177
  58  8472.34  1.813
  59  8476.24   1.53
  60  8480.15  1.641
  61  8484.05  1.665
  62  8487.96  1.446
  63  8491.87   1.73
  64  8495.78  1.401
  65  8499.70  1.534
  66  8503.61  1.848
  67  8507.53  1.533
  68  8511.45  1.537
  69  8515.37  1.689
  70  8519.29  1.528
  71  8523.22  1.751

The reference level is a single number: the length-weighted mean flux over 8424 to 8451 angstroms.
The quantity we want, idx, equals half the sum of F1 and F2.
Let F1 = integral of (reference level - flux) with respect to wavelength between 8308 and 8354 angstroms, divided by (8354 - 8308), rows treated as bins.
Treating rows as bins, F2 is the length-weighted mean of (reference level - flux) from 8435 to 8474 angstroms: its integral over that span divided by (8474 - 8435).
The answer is -0.116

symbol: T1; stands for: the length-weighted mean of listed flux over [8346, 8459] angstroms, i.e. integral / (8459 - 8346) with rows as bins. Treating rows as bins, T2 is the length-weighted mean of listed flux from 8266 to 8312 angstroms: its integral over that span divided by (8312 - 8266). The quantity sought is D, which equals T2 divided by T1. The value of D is 1.02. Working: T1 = 1.65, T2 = 1.69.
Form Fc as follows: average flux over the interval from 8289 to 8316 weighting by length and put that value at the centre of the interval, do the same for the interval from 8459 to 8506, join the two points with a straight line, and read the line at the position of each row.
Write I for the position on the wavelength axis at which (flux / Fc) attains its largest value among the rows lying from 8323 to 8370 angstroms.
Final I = 8344.56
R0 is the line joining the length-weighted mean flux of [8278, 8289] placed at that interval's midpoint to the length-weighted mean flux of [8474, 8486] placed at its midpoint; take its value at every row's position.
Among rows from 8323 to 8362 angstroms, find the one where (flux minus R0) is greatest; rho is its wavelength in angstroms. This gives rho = 8344.56 angstroms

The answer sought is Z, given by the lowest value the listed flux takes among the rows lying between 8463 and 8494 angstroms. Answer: 1.446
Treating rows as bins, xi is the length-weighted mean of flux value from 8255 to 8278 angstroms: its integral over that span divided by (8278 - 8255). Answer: 1.72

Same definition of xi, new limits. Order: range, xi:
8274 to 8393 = 1.69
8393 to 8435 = 1.67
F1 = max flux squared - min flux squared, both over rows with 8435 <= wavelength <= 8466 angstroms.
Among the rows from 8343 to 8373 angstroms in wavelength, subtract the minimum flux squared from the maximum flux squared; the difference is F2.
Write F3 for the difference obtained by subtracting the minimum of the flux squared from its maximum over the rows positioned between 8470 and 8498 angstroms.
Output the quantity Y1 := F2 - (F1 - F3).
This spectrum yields 3.4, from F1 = 1.0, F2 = 3.1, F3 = 1.3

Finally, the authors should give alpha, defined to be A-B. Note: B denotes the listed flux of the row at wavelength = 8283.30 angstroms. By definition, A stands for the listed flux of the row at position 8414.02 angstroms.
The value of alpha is -0.32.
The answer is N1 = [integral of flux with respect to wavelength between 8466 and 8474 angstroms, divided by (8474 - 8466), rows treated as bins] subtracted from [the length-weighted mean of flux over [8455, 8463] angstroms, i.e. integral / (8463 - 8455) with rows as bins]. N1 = -0.5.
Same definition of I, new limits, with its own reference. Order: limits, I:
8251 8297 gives 8283.30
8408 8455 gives 8417.89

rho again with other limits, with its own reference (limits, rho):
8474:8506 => 8503.61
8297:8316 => 8306.22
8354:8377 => 8371.50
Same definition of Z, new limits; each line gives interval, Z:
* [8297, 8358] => 1.398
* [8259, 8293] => 1.259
